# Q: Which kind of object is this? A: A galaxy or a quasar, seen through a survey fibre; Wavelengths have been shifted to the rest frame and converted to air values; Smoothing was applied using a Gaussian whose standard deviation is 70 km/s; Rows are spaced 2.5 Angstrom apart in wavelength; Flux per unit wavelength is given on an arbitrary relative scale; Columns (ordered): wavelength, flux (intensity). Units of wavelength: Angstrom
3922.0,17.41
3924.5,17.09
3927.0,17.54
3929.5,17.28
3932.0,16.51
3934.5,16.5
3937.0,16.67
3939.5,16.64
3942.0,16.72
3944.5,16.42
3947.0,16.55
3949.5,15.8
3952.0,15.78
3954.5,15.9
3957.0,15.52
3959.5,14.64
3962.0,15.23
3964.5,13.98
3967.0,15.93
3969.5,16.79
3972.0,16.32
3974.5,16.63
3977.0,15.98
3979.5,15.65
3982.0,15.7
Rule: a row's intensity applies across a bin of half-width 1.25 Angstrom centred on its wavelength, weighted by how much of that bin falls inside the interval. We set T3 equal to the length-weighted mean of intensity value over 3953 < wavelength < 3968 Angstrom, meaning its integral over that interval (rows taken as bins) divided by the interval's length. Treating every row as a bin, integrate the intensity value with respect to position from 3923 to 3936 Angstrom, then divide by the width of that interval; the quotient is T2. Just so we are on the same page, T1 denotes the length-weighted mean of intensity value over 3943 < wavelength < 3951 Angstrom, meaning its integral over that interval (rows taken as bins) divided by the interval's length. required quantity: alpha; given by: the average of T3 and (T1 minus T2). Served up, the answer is 7.23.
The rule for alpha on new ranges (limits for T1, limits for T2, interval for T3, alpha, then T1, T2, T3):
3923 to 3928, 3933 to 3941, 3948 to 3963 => 8.10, 17.3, 16.6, 15.5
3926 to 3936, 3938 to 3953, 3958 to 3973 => 8.04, 16.9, 16.3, 15.5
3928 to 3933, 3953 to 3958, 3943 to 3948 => 8.86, 16.9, 15.7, 16.5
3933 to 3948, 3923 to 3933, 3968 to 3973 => 8.00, 16.6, 17.1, 16.5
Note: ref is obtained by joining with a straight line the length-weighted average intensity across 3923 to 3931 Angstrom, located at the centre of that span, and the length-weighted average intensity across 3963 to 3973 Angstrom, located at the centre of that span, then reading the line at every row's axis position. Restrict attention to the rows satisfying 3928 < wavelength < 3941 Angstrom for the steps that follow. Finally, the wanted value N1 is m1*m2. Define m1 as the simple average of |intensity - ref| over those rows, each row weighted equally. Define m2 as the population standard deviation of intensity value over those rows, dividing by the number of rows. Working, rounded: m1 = 0.31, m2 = 0.29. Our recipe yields 0.09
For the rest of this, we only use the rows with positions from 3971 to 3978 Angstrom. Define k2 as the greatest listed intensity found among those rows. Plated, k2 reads 16.63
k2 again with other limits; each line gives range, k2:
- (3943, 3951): 16.55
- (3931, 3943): 16.72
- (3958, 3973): 16.79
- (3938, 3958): 16.72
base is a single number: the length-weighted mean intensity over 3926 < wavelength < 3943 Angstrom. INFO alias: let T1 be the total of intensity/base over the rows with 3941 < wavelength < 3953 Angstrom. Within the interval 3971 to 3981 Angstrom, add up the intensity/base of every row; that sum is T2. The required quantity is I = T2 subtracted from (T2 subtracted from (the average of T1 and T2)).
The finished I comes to -3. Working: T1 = 4.8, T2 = 3.8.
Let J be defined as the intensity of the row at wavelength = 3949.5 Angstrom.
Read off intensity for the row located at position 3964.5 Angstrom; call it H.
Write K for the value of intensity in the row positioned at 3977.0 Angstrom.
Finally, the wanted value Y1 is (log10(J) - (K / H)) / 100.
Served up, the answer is 0.0006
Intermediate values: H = 13.98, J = 15.8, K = 15.98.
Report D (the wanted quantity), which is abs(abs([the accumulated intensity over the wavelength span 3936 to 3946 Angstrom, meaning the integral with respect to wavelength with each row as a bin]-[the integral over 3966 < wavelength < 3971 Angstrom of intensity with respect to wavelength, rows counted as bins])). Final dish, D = 84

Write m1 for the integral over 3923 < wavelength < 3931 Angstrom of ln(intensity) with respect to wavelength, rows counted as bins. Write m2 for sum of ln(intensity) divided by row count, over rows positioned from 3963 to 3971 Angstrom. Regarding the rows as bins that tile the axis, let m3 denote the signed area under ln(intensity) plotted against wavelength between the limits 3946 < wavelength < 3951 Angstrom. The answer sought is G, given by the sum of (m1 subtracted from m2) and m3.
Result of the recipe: -6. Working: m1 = 23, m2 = 2.74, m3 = 14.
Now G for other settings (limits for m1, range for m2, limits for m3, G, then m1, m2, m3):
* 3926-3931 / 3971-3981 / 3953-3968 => 29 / 14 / 2.78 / 41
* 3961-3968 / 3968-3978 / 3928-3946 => 35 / 19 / 2.80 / 51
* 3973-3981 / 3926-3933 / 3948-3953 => -6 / 22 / 2.84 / 14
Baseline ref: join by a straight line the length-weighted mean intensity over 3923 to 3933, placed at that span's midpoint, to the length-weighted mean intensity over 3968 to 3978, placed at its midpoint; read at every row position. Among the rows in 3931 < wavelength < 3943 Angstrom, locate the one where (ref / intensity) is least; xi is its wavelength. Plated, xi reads 3942.0 Angstrom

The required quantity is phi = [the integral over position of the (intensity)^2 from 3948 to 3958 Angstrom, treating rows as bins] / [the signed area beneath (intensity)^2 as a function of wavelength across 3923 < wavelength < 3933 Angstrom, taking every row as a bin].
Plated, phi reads 0.85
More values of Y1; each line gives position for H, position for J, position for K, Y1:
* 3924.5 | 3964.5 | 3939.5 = 0.0017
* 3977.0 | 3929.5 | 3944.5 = 0.0021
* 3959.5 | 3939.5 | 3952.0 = 0.0014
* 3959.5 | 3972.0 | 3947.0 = 0.0008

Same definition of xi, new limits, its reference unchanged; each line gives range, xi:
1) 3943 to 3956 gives 3947.0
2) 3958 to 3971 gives 3969.5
